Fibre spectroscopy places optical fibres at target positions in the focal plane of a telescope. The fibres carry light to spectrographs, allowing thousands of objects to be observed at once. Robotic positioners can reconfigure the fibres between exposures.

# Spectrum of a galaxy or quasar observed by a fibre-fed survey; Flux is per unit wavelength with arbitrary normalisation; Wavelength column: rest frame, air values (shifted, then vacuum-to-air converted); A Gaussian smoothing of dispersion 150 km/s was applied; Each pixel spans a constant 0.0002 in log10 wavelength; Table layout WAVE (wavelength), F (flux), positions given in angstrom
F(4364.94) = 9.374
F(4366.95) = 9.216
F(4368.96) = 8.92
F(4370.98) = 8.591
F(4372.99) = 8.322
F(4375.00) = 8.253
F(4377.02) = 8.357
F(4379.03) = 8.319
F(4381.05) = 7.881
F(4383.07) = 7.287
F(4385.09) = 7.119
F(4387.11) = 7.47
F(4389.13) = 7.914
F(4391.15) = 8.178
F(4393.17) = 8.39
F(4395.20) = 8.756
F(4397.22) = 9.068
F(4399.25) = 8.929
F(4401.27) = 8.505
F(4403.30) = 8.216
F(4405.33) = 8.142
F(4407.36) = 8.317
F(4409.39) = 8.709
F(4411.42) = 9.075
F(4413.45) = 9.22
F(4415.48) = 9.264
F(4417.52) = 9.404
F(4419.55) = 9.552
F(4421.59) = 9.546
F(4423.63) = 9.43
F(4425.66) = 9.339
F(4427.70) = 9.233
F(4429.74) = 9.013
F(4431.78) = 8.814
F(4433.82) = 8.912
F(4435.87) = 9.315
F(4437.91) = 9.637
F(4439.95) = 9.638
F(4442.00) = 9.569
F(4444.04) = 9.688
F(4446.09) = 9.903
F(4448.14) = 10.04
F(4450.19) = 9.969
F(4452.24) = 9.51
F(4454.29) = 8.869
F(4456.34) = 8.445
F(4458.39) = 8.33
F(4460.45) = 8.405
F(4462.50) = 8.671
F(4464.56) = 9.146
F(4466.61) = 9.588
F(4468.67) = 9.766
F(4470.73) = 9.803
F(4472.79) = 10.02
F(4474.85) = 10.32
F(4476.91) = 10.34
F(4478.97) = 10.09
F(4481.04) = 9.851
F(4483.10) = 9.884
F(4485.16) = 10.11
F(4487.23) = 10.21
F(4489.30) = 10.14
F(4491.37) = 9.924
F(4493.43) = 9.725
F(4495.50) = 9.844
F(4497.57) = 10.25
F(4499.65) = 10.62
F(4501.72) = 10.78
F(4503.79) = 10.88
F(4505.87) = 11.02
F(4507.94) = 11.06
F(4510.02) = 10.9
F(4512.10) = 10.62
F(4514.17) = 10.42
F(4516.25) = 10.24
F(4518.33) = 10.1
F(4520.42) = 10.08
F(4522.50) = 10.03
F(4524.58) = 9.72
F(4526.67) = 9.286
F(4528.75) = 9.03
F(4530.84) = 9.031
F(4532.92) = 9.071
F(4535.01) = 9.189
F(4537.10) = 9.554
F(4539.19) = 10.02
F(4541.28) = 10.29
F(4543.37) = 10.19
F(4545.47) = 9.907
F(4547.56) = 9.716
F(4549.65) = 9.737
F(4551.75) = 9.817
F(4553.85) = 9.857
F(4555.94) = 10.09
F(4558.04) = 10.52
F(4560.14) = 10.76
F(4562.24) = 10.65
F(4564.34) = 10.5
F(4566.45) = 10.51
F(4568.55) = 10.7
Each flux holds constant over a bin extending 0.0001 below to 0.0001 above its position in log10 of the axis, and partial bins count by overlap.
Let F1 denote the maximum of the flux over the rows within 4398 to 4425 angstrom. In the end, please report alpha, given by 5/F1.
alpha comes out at 0.52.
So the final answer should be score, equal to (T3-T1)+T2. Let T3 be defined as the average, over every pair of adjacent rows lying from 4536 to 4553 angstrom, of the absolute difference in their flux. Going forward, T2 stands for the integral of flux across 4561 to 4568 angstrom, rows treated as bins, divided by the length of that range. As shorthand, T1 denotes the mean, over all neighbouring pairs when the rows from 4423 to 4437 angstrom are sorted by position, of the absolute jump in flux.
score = 10.6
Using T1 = 0.19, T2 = 10.6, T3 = 0.20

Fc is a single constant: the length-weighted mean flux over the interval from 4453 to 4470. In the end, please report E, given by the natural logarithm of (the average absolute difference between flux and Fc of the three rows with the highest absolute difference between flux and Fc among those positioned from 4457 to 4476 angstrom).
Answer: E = 0.1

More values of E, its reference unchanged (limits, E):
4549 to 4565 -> 0.5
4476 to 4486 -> 0.2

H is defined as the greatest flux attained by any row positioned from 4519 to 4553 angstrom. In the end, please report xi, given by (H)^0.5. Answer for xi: 3.21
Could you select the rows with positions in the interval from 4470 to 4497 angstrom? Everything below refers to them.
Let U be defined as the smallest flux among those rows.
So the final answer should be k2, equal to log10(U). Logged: 0.99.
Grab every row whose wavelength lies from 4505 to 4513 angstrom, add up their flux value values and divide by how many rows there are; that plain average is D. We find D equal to 10.9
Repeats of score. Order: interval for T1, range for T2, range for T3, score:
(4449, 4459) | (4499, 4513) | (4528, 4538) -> 10.6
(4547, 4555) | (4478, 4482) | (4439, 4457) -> 10.2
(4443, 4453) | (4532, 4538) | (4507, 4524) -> 9.2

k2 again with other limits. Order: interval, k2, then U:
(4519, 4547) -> 0.96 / 9.03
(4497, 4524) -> 1.00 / 10.03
